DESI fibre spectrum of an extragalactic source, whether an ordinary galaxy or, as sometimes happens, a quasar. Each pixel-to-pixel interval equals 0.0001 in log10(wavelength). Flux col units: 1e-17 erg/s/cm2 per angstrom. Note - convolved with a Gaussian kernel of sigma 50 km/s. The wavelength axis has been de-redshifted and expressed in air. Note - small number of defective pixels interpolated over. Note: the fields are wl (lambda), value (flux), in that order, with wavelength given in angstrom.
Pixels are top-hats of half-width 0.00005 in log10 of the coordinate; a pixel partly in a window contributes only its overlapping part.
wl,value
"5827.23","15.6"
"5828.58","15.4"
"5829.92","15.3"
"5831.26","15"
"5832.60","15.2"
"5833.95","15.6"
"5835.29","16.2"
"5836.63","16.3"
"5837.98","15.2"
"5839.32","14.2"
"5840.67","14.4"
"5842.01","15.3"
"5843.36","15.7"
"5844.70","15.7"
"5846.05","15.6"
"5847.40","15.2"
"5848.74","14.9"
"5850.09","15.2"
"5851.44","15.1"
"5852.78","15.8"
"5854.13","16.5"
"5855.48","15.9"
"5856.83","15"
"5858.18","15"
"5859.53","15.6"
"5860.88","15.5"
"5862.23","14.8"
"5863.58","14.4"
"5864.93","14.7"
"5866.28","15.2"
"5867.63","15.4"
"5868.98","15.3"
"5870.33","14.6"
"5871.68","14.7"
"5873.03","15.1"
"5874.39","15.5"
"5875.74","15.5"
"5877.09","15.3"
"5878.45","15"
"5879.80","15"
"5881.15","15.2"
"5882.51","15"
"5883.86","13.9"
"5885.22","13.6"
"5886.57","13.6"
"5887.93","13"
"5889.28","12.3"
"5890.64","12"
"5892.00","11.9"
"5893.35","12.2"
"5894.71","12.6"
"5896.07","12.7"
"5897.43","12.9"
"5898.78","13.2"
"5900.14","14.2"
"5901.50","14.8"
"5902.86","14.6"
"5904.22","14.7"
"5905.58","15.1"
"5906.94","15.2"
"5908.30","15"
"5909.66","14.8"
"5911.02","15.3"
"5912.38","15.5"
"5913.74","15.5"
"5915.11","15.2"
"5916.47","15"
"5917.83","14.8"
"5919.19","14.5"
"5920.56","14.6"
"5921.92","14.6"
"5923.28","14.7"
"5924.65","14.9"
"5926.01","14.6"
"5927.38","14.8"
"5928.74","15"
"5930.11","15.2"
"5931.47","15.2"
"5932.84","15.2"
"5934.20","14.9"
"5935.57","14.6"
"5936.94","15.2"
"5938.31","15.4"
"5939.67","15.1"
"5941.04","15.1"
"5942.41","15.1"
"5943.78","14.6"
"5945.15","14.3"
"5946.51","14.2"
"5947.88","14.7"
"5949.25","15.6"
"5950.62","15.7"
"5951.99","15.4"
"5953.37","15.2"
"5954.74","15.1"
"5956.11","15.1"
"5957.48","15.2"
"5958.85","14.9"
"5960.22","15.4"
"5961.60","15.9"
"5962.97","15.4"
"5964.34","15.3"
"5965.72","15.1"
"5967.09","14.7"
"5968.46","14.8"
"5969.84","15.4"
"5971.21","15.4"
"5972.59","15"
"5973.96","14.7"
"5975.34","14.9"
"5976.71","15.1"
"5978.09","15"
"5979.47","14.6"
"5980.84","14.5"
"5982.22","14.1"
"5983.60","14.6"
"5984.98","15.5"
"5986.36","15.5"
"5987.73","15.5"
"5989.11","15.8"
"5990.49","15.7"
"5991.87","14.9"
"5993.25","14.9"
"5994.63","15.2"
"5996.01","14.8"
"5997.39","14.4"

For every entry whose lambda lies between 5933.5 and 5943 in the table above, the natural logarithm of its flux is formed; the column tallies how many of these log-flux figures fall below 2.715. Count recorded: 5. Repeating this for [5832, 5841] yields 2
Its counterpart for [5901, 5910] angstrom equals 6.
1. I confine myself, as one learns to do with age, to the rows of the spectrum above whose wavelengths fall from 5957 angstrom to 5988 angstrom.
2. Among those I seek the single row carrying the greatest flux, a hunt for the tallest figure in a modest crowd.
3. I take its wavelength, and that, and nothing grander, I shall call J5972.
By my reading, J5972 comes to 5961.60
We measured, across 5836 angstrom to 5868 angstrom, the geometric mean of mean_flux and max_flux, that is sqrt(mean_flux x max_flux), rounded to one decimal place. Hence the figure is 15.9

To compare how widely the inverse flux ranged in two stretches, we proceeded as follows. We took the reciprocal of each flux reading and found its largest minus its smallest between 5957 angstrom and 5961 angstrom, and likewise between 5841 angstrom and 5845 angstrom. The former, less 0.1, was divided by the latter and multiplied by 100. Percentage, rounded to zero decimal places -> -5874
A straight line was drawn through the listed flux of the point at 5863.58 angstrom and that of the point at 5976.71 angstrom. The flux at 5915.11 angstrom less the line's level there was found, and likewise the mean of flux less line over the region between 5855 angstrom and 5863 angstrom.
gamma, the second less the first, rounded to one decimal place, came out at 0.4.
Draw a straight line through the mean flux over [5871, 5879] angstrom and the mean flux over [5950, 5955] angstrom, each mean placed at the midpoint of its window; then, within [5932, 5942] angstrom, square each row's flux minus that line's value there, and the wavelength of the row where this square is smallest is 5938.31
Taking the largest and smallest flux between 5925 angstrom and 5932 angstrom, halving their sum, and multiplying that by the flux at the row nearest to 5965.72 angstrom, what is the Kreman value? 225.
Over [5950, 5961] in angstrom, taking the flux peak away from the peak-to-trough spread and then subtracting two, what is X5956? -16.9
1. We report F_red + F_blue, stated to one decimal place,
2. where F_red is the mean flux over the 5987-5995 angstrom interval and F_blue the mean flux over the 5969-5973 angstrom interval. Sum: 30.6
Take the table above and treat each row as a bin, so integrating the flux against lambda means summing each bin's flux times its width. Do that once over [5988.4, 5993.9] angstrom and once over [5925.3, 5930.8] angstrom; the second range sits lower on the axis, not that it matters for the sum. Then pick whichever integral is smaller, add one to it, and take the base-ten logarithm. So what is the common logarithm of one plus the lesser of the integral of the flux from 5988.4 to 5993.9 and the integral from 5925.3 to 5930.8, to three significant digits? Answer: 1.92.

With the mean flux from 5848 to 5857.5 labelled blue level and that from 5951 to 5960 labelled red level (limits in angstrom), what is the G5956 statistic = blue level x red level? 235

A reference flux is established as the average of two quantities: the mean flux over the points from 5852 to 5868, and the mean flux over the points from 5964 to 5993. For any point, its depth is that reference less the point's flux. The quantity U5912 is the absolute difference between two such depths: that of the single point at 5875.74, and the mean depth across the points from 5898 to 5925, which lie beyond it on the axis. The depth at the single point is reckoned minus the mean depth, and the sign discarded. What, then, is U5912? 0.7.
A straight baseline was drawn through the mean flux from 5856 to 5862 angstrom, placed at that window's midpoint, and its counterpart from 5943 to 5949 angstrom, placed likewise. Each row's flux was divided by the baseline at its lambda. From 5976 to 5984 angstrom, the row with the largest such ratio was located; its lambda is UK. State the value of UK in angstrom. 5976.71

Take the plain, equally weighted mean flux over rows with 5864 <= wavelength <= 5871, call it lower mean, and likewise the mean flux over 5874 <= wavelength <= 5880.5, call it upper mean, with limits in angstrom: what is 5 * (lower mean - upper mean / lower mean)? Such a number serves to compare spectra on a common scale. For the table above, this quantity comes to 70.1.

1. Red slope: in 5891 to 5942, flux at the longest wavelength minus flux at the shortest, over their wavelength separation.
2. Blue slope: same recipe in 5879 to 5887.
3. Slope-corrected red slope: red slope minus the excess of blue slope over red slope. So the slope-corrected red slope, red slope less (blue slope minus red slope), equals 0.34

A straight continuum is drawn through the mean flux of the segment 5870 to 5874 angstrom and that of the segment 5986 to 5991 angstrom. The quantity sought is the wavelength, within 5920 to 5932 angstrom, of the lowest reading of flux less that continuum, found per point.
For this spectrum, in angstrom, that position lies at 5926.01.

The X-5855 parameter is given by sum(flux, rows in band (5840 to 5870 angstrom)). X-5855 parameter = 336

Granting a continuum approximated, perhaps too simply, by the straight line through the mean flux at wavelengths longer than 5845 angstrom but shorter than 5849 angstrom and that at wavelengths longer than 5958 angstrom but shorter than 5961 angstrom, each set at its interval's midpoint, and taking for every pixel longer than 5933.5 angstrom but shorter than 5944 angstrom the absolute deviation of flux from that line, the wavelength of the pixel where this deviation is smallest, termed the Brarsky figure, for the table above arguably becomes 5936.94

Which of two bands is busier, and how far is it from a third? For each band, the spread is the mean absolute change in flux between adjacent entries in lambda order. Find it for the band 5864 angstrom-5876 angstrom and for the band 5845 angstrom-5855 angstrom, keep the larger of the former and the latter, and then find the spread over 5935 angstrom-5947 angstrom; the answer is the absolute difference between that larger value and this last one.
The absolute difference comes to 0.17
